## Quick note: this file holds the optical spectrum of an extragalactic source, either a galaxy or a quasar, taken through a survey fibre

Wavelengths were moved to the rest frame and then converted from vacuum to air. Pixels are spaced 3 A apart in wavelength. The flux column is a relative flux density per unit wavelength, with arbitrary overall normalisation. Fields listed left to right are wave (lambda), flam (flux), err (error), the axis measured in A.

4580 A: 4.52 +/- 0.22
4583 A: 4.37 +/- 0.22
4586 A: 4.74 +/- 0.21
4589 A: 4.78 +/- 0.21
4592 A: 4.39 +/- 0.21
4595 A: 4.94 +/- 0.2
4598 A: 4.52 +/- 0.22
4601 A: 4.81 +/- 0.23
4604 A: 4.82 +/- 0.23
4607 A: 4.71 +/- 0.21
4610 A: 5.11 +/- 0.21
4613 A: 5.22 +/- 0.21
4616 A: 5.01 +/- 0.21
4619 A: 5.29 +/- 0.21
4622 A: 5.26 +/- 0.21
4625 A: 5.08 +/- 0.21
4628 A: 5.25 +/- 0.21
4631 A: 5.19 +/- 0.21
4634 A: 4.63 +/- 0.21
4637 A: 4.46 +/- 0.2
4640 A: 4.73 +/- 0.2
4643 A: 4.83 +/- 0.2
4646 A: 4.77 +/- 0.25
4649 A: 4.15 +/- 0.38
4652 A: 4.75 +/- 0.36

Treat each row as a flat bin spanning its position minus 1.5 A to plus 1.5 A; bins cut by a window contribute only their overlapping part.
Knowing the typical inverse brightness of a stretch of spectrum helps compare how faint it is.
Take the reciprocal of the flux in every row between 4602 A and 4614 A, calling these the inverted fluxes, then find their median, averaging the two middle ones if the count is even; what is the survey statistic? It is 0.202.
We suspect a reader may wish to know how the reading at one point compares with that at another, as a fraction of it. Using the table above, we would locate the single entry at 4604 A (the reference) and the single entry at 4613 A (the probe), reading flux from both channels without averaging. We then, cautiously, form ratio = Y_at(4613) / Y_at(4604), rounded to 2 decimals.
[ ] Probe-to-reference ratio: 1.08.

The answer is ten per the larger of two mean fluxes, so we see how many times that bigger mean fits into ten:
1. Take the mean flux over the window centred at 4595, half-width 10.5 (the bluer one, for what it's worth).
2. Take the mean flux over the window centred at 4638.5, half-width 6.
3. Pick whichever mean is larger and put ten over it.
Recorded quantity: 2.12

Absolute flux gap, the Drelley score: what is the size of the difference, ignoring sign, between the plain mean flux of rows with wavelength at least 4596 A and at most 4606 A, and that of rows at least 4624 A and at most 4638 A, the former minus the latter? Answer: 0.21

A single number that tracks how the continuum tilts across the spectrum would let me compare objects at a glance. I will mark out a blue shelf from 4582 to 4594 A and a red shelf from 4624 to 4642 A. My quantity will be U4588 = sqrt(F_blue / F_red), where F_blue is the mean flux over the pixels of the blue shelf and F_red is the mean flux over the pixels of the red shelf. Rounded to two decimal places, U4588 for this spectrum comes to 0.97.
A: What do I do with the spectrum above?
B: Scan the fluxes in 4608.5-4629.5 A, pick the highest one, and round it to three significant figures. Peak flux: 5.29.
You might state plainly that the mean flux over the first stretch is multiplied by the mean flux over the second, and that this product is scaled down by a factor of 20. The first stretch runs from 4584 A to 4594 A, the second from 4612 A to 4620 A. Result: 1.20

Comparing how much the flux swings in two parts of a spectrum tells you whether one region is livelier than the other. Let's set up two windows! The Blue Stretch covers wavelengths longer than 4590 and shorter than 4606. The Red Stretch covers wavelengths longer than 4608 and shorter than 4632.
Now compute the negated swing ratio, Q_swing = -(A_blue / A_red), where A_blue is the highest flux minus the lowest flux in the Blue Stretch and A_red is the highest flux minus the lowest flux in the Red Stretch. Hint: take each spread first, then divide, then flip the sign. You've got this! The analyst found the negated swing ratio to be -2.0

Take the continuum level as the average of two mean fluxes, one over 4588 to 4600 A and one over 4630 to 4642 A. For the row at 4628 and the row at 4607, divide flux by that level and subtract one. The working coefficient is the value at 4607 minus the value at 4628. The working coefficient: -0.11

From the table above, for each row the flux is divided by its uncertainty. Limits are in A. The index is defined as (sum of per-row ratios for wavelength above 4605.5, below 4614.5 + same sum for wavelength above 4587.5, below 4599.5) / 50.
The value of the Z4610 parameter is 3.2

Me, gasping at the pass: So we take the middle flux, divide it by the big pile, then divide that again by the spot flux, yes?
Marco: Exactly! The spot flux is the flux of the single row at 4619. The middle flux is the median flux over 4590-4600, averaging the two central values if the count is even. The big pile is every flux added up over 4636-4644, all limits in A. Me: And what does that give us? 0.061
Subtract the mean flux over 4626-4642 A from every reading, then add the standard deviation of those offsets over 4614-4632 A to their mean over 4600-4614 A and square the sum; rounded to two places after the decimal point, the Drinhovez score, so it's 0.03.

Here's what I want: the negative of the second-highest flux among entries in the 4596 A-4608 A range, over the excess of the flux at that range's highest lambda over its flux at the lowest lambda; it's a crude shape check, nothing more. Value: -25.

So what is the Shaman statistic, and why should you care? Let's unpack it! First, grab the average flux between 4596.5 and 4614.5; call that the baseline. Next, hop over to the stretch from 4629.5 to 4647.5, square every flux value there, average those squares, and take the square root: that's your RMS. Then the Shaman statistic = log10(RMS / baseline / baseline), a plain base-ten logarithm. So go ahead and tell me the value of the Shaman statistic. -0.70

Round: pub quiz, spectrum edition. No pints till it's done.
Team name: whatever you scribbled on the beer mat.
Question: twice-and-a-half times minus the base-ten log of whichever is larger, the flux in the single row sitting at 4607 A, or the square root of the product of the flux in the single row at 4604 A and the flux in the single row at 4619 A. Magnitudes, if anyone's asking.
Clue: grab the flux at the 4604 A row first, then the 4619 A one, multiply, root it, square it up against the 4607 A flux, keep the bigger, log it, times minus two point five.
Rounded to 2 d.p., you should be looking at -1.76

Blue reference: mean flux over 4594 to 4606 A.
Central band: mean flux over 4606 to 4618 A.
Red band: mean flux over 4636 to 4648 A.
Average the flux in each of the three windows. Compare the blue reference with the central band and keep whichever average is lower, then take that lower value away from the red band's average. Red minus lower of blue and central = -0.08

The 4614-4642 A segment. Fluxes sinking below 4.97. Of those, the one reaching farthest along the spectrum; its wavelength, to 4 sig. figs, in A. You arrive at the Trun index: 4640 A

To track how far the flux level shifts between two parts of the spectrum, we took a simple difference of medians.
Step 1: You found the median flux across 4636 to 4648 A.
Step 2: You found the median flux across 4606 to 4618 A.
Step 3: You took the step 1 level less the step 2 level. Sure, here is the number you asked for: -0.3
